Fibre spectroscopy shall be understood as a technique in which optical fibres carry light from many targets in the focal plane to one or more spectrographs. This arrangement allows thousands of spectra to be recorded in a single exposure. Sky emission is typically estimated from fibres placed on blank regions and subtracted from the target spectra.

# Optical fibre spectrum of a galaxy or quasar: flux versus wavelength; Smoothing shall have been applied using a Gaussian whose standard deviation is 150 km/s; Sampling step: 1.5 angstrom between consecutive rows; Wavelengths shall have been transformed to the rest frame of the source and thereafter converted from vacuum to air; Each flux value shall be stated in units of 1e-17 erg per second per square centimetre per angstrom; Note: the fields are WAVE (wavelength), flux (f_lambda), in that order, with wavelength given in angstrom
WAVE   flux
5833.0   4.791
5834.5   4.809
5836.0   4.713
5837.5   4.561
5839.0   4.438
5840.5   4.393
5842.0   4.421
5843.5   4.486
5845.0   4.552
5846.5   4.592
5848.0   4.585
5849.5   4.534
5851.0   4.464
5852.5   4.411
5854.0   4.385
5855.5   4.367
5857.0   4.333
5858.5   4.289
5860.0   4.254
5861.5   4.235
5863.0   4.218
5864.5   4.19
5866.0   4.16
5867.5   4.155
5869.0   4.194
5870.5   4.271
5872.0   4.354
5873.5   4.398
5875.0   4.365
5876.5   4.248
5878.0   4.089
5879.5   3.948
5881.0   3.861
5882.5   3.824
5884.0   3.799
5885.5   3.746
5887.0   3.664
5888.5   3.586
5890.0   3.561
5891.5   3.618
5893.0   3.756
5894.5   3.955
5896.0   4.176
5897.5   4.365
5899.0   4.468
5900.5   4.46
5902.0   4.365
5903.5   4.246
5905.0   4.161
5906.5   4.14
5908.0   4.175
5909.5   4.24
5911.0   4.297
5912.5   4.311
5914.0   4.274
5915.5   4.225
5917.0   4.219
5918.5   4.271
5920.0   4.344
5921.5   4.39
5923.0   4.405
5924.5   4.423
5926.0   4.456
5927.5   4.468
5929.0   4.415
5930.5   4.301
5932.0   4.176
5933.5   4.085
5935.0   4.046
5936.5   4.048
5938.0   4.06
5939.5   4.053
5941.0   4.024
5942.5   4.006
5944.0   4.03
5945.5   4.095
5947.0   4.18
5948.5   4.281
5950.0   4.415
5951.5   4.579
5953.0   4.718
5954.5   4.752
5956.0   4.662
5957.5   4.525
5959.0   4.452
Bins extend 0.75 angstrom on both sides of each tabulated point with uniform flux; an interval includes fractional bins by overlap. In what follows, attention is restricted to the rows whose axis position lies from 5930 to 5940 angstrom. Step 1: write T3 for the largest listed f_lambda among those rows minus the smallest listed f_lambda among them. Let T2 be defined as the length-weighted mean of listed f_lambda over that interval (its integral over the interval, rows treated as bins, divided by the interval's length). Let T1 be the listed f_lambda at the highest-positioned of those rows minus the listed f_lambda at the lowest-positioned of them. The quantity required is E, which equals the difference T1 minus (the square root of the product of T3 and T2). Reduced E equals -1.27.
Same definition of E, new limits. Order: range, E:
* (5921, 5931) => -0.95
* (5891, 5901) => -1.03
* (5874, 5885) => -2.07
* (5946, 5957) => -1.12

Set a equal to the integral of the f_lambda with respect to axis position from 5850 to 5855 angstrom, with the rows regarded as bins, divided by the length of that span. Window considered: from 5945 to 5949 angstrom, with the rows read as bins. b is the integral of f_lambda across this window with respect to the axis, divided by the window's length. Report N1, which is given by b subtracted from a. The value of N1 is 0.2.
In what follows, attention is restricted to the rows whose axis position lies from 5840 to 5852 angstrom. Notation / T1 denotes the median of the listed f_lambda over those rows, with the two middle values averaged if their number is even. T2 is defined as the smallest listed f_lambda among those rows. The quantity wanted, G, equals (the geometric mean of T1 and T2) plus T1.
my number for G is 8.96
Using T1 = 4.51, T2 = 4.393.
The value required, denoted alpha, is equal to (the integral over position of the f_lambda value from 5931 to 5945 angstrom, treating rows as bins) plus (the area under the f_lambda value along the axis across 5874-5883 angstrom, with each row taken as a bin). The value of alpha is 94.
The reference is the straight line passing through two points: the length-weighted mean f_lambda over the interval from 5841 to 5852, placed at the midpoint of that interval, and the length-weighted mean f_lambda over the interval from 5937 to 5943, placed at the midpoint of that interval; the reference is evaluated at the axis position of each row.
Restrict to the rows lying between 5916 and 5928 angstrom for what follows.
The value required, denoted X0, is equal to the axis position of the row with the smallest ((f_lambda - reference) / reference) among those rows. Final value 5917.0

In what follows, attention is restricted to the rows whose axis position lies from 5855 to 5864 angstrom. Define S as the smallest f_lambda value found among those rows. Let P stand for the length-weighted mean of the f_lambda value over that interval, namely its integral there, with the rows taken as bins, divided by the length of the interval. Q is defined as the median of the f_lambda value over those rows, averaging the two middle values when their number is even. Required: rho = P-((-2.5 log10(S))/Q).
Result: 4.64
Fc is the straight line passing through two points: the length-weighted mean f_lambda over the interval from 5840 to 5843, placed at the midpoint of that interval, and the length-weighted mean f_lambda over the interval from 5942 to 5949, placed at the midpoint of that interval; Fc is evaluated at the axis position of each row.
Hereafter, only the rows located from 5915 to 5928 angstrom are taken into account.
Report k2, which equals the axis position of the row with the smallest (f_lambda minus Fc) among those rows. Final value 5917.0 angstrom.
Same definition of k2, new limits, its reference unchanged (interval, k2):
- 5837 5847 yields 5840.5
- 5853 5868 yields 5867.5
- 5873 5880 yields 5879.5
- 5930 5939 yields 5935.0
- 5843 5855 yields 5854.0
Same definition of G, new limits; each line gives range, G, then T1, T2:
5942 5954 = 8.35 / 4.23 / 4.006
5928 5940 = 8.13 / 4.07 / 4.046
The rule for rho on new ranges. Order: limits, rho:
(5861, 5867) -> 4.57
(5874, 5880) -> 4.54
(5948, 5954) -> 4.87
